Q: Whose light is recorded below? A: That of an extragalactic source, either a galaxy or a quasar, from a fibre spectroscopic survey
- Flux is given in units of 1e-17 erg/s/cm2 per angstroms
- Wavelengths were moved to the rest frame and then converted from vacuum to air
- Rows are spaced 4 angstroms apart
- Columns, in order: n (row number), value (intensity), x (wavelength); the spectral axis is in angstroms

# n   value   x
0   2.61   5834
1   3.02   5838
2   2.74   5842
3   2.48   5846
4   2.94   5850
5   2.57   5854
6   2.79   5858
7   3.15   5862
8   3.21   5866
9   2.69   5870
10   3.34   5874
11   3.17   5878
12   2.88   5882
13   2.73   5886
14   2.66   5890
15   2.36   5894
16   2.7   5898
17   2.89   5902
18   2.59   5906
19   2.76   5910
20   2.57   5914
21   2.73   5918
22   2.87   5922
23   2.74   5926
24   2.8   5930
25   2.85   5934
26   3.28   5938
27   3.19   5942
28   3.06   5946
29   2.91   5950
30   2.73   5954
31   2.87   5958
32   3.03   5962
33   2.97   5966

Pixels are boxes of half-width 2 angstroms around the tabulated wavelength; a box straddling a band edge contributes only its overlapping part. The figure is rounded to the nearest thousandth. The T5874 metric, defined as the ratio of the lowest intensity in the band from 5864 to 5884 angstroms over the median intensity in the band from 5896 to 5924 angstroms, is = 0.985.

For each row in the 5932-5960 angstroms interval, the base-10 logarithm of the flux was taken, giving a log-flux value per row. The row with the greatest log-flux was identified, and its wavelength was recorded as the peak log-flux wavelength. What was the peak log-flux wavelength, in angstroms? 5938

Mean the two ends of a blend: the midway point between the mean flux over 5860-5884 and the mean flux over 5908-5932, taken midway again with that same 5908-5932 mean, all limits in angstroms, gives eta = 2.83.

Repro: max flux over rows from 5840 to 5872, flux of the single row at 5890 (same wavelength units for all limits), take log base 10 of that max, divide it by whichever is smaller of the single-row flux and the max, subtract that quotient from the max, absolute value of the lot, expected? 3.02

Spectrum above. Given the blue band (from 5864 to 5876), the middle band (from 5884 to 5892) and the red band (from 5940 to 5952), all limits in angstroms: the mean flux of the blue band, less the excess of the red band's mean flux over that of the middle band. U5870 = 2.72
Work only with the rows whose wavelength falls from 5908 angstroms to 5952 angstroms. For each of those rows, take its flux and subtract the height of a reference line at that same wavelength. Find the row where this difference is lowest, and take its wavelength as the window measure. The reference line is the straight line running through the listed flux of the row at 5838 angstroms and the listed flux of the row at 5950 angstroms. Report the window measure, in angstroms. 5914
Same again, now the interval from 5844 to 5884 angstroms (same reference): 5846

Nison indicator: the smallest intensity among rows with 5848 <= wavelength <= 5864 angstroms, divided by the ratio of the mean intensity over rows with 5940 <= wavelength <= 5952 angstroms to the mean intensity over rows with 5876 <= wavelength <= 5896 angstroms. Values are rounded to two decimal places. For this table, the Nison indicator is 2.32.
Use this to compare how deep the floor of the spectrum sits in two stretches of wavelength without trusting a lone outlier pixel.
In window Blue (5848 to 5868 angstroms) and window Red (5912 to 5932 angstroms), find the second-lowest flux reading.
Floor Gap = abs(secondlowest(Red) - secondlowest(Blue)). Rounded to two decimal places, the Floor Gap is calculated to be 0.06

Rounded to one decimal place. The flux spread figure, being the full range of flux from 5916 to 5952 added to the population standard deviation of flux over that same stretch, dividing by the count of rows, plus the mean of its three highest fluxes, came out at 3.9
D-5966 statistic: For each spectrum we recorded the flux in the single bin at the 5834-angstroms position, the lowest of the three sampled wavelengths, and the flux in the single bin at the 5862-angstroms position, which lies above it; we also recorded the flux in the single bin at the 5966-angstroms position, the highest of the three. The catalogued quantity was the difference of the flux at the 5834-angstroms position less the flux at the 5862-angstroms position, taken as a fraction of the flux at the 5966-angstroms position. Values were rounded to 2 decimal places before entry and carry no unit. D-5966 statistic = -0.18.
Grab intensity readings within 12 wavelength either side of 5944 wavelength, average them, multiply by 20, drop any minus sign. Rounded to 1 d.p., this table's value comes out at 60.1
